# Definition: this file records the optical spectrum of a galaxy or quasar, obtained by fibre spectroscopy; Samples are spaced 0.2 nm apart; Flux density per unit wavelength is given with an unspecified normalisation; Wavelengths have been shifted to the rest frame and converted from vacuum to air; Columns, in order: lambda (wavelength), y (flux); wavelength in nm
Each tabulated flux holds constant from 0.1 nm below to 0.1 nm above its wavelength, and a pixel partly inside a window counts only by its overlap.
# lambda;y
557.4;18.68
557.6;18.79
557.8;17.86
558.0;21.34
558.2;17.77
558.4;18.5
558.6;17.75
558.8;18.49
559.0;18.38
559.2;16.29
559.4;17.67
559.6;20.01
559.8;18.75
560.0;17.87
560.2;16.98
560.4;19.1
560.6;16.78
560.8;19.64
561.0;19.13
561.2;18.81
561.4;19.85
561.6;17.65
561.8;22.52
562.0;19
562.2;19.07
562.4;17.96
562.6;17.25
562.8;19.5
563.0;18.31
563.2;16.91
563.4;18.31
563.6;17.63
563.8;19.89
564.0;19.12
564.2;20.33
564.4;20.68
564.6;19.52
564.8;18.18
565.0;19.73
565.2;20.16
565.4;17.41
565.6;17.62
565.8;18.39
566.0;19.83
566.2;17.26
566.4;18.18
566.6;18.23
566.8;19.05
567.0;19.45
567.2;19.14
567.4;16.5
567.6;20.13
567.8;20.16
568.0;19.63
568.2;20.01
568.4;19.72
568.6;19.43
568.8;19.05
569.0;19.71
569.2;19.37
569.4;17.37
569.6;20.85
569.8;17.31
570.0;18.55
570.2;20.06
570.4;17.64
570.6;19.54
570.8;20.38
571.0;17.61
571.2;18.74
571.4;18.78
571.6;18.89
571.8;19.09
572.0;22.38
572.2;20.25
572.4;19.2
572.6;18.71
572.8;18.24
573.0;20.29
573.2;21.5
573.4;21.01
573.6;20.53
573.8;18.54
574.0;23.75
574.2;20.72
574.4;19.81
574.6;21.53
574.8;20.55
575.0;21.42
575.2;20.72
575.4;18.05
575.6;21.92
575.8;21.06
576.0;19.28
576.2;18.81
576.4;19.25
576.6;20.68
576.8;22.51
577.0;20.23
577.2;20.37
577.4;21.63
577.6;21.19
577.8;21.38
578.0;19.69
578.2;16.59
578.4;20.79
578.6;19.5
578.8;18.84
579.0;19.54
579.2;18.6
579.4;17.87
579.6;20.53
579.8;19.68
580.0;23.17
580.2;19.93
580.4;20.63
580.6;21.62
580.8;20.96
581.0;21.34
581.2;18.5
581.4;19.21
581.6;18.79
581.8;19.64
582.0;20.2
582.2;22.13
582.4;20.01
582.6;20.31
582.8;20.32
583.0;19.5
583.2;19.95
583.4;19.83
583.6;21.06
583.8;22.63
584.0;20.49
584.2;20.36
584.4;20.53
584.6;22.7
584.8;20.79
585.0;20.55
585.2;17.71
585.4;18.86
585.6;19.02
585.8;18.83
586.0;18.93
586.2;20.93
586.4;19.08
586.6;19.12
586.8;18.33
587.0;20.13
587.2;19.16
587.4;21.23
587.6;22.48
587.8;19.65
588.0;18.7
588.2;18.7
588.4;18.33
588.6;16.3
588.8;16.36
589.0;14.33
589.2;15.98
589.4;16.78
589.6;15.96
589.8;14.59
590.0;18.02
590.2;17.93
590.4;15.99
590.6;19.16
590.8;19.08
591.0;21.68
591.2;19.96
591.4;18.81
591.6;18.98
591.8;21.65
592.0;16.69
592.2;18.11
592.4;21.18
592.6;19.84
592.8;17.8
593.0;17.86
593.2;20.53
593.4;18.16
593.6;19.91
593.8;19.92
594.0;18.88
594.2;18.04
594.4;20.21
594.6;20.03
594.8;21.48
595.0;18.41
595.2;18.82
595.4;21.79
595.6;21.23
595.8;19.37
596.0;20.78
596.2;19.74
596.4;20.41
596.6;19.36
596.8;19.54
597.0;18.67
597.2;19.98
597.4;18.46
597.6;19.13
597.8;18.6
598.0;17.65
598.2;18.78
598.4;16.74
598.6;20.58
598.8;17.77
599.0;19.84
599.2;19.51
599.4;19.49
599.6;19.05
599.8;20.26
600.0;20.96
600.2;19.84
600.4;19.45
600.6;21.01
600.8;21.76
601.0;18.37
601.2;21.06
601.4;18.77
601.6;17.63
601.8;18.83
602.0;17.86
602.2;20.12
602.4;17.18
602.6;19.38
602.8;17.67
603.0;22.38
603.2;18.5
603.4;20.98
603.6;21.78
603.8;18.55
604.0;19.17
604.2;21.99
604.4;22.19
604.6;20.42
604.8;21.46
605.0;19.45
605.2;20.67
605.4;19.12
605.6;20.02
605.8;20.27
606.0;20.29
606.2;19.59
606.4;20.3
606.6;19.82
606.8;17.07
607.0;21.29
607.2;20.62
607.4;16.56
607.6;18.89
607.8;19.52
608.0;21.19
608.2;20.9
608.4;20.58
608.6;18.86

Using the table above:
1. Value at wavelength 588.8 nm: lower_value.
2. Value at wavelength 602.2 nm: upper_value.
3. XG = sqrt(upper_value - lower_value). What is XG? 1.94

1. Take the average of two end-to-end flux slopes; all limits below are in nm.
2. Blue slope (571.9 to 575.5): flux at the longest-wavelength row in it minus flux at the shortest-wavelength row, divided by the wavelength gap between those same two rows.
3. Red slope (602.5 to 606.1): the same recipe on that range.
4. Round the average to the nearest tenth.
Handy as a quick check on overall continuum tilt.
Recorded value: -0.5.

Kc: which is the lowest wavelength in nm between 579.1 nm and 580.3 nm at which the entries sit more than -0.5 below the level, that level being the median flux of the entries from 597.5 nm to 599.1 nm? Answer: 579.2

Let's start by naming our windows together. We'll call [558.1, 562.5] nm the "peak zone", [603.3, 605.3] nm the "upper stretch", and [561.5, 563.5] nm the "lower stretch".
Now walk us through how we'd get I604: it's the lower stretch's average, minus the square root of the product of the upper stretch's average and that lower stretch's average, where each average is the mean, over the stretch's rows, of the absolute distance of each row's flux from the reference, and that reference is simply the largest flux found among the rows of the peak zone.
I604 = 1.2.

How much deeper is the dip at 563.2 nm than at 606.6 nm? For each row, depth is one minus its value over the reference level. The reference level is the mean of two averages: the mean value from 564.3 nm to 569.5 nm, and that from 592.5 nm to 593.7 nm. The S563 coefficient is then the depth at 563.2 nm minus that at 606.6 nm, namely 0.15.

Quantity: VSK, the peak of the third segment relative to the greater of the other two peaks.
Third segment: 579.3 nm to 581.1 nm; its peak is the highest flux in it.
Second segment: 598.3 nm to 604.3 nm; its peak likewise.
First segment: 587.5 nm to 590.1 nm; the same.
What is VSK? 1.03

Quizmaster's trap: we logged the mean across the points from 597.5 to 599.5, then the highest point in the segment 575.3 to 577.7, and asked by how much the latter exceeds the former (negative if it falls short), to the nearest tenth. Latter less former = 3.7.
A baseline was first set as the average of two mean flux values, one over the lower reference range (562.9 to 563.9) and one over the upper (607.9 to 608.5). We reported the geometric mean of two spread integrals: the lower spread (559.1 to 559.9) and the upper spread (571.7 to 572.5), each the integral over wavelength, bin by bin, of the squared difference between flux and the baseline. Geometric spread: 2.3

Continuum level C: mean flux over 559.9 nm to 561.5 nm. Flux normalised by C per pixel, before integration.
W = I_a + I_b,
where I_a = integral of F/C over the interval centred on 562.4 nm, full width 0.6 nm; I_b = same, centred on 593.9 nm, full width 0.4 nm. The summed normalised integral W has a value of 1.0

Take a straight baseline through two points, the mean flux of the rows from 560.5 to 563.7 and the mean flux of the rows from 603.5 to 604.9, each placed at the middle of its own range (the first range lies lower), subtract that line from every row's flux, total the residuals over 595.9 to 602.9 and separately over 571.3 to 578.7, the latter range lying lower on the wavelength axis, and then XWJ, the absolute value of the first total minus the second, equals 80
